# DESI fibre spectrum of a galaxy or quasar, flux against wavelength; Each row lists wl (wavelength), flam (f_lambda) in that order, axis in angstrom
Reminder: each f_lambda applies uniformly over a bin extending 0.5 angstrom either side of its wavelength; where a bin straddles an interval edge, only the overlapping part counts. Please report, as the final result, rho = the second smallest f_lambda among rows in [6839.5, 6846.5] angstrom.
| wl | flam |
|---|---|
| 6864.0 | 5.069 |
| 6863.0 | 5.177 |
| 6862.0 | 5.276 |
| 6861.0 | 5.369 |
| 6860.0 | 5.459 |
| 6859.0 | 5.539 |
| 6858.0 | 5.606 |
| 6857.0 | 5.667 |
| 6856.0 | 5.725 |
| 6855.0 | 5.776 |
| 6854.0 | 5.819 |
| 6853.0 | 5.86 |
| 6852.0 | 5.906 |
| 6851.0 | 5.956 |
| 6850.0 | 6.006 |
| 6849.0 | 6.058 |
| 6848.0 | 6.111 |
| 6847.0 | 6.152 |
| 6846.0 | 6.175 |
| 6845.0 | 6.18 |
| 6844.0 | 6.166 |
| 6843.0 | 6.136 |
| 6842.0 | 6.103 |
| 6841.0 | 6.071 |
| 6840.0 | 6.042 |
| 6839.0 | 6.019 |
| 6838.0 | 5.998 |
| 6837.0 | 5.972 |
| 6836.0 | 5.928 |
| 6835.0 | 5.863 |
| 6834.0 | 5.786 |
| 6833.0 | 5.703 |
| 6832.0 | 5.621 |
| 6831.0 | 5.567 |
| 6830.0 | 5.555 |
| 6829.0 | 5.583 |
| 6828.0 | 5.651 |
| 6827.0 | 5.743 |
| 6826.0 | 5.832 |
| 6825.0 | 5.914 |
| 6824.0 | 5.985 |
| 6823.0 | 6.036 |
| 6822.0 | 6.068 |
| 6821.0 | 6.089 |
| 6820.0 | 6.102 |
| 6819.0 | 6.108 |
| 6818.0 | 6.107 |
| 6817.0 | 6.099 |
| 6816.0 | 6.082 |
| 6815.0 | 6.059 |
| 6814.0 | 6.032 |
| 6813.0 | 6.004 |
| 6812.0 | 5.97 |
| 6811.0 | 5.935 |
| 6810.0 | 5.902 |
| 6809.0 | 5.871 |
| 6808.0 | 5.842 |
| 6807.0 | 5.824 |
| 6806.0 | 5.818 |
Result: 6.071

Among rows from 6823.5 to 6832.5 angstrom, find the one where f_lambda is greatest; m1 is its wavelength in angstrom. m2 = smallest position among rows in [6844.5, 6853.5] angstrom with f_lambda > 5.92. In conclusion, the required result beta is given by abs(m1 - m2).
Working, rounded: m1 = 6824.0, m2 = 6845.0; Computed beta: 21 angstrom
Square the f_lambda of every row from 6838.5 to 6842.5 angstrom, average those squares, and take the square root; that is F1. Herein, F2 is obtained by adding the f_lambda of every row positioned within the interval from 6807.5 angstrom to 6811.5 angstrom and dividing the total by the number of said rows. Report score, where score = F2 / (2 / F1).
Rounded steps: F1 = 6.1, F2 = 5.89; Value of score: 17.8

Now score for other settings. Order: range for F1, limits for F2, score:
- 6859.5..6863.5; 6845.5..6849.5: 16.3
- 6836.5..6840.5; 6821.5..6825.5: 18.0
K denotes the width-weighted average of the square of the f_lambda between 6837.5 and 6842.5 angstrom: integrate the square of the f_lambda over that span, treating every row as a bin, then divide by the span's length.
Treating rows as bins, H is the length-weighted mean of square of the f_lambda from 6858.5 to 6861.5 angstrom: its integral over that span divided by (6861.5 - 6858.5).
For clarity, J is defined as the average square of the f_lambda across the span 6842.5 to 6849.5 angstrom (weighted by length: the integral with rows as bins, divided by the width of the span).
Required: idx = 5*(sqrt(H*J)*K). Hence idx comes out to 6124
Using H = 29.8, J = 38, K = 36.6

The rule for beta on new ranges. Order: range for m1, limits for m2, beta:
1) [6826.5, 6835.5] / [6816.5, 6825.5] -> 18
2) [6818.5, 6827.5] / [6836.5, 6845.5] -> 18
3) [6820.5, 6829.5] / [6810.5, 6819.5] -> 10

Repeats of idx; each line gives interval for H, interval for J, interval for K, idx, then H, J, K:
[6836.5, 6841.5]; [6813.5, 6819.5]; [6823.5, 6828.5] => 6214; 36.2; 37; 33.9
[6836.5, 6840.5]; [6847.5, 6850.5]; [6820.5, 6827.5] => 6451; 36.1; 37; 35.4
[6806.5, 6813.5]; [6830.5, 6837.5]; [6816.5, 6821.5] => 6353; 34.9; 33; 37.2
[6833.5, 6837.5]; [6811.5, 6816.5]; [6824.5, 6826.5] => 6123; 34.7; 36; 34.5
